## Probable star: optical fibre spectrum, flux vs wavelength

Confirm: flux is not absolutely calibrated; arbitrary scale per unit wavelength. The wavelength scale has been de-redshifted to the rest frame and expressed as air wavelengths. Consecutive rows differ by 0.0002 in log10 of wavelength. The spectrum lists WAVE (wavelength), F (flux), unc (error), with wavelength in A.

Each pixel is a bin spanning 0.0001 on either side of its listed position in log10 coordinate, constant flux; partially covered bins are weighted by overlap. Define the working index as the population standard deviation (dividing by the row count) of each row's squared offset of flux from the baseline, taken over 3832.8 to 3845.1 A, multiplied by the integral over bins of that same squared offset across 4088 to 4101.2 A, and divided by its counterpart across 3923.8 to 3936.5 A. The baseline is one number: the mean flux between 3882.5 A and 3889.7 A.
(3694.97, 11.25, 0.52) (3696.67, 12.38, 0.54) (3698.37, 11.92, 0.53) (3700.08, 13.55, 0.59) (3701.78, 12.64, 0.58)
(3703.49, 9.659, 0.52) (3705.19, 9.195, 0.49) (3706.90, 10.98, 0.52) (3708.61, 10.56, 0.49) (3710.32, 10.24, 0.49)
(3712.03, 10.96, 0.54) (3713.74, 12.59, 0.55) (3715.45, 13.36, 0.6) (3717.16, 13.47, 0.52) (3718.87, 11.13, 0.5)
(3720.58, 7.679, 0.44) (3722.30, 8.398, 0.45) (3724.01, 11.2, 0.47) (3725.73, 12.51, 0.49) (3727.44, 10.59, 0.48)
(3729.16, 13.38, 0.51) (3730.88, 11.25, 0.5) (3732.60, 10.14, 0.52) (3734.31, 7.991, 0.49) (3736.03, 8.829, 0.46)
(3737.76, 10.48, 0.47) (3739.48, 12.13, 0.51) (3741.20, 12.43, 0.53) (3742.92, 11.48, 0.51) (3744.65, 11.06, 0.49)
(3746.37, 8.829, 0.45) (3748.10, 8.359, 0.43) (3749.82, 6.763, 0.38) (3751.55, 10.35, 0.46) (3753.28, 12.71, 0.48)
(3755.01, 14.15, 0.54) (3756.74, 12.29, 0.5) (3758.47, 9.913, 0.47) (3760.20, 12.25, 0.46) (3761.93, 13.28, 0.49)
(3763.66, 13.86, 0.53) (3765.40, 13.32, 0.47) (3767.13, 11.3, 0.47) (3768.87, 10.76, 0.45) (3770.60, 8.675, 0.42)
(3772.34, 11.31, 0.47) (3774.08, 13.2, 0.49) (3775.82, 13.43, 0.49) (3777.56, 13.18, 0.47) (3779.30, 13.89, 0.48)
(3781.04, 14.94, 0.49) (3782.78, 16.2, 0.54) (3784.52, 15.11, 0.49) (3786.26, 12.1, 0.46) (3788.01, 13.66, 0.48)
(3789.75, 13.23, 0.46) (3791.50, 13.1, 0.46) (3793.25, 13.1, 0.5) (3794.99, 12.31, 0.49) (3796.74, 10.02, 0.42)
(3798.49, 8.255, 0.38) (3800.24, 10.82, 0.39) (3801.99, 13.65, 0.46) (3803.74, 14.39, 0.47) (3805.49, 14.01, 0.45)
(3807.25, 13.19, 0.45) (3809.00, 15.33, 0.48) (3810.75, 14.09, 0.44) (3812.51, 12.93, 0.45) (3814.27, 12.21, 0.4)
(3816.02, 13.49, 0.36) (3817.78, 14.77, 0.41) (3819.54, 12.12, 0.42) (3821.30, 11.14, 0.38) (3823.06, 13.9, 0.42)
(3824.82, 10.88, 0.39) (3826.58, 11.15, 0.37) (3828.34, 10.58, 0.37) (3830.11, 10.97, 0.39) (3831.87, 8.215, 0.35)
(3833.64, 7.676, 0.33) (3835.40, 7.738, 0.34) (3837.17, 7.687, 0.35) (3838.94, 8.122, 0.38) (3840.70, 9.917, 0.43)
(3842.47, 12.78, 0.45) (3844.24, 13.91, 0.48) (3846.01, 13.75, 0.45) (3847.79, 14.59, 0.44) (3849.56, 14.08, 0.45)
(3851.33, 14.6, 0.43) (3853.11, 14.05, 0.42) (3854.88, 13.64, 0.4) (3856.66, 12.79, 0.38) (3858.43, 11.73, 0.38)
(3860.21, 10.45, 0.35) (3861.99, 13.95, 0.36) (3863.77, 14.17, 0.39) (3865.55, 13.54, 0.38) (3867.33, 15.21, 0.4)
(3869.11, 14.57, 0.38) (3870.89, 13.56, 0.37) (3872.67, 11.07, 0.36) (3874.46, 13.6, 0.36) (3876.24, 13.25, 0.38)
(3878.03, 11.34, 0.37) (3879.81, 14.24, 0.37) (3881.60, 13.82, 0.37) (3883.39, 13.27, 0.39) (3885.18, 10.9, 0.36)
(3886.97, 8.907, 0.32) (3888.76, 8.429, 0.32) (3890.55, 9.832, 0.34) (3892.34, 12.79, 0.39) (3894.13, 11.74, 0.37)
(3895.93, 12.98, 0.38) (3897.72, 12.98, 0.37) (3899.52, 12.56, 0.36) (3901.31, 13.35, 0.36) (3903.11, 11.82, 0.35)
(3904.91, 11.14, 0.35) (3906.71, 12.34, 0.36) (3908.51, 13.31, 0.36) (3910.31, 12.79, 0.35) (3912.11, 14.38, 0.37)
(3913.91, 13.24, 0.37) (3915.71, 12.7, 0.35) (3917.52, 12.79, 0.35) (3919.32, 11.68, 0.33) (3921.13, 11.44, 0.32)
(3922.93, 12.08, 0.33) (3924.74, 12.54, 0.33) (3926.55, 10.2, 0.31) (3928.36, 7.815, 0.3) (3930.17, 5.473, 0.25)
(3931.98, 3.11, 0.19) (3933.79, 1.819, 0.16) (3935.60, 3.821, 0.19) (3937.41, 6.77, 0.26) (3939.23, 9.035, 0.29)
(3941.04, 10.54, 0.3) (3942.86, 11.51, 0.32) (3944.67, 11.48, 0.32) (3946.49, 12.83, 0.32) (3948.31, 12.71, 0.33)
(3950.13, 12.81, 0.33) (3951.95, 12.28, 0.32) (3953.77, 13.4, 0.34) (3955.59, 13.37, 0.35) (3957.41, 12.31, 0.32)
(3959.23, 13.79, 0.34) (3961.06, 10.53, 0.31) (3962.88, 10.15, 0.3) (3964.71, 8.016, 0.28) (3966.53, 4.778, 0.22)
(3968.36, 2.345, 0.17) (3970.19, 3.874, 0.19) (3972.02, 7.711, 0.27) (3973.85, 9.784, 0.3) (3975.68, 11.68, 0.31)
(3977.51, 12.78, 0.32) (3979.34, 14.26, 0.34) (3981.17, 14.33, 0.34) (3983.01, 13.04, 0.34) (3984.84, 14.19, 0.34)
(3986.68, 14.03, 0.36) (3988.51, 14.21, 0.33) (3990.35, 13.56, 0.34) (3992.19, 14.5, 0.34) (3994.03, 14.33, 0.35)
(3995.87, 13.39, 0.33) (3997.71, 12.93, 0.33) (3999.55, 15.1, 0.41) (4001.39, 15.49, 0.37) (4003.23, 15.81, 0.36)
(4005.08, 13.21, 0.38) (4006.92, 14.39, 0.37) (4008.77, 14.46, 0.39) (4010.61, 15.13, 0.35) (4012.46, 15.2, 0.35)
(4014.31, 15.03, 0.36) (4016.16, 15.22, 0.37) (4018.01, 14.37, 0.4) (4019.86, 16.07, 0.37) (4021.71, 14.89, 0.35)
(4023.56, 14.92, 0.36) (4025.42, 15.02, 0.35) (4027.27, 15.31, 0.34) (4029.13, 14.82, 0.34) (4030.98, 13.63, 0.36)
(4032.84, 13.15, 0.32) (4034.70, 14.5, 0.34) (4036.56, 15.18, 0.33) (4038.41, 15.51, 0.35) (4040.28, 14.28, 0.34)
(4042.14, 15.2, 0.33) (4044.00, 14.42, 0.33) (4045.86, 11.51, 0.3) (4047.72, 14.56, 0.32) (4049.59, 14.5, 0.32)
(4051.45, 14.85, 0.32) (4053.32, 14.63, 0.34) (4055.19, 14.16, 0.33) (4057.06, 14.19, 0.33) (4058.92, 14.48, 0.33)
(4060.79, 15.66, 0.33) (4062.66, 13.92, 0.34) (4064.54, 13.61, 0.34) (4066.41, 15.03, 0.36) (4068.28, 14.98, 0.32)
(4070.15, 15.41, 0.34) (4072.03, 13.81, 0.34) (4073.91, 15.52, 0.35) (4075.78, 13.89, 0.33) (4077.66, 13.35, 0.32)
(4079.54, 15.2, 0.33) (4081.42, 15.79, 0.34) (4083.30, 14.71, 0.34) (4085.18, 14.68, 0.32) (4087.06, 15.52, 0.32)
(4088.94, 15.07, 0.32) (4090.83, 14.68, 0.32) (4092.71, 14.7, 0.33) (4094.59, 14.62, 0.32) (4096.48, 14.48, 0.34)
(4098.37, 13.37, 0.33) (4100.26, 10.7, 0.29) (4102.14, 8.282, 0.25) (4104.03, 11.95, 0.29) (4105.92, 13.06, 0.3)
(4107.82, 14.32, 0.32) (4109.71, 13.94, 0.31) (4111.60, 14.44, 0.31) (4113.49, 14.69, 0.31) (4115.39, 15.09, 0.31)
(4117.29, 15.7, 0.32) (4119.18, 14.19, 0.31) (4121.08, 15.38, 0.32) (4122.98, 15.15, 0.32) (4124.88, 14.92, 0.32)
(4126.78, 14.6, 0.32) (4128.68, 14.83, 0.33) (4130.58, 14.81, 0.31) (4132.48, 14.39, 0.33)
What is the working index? 2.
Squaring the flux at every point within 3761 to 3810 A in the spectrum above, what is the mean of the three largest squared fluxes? 242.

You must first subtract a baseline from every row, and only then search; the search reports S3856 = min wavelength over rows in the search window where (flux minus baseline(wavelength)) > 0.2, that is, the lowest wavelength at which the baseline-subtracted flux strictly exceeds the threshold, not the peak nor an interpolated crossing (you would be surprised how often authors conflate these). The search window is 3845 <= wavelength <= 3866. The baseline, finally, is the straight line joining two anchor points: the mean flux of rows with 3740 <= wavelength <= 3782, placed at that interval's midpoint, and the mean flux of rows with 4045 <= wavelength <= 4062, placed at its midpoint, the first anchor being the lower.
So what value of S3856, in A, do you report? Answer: 3846.01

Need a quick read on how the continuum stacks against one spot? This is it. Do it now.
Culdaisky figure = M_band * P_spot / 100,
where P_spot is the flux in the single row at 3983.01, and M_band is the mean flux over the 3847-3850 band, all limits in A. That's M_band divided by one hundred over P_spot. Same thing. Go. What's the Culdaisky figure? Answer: 1.9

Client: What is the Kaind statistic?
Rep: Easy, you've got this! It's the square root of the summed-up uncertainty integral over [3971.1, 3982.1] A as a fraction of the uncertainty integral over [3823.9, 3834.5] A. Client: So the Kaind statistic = 0.94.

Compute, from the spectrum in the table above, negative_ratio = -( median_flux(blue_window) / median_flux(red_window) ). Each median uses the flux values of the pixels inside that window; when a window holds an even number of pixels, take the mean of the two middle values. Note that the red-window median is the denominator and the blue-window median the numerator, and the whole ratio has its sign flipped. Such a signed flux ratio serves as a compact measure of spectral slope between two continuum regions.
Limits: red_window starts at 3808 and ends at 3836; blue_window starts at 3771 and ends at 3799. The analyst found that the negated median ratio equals -1.1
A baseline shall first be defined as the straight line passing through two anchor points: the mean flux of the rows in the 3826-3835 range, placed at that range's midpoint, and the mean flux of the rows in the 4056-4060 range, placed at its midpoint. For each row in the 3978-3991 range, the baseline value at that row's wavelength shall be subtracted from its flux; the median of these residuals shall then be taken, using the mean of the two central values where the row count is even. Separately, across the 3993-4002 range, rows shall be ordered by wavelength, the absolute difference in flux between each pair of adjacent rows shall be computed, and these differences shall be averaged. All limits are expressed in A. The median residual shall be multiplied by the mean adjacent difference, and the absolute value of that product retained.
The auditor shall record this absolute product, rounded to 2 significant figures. 1.3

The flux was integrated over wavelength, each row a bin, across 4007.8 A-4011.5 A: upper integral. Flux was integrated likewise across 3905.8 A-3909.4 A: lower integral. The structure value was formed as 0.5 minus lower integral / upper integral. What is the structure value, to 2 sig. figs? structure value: -0.34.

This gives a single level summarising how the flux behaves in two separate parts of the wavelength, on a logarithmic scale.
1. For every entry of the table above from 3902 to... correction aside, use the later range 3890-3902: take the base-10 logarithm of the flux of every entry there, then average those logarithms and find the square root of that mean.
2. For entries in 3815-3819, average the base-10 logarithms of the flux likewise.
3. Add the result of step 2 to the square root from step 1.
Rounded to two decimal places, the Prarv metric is 2.19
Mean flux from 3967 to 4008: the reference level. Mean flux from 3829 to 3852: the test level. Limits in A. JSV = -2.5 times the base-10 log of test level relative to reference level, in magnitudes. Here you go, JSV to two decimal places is 0.13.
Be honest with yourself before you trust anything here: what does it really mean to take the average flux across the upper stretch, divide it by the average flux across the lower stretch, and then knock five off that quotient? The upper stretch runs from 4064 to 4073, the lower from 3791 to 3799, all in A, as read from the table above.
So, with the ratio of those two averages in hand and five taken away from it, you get -3.7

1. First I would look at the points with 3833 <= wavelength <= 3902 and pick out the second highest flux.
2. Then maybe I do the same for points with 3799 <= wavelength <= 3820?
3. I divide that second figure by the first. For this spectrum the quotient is 1.01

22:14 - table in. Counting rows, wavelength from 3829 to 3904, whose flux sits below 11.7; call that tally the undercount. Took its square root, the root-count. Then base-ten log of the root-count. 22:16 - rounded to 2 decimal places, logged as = 0.57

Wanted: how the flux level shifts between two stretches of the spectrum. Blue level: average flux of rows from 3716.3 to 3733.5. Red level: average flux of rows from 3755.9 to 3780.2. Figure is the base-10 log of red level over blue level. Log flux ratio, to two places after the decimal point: 0.05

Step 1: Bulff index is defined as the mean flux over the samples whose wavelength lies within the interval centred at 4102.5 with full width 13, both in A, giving 12.3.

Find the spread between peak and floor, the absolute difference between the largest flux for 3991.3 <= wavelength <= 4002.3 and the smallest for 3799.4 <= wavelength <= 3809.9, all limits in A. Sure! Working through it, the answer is 4.7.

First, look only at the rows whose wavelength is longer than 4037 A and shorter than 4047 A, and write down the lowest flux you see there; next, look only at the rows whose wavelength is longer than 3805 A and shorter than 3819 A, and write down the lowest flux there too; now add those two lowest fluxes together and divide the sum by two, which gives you 11.9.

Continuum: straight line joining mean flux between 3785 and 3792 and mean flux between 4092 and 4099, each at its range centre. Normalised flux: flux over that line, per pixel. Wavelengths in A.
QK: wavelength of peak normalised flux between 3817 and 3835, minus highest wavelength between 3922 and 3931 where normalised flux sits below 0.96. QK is -112.4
